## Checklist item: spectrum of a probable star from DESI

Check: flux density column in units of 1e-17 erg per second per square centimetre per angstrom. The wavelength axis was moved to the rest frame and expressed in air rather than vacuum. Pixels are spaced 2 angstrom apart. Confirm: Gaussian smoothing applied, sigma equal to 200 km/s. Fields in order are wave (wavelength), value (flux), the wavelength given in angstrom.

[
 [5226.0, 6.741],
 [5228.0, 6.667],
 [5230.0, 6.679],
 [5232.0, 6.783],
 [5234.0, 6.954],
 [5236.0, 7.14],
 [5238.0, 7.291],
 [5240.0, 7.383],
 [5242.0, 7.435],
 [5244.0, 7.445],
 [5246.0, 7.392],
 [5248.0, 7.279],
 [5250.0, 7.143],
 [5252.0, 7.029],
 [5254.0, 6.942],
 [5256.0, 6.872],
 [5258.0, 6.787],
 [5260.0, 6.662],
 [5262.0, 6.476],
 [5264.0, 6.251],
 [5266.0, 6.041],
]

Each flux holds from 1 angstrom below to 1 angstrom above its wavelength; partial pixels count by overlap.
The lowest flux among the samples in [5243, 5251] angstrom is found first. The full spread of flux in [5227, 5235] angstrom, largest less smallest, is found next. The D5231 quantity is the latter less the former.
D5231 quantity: -6.9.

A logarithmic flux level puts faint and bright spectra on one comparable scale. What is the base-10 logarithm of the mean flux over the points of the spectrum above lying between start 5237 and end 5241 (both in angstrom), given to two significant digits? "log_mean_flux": 0.87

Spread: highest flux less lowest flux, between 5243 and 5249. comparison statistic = 0.2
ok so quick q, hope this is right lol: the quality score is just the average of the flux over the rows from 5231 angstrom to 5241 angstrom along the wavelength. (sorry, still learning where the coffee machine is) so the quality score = 7.11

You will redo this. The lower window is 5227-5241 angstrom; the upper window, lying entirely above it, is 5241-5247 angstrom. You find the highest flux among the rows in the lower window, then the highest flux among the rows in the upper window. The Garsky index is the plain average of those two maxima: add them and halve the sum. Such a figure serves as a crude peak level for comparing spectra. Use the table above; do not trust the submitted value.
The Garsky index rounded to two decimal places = 7.41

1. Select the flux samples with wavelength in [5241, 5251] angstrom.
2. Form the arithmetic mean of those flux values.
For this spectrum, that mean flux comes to 7.34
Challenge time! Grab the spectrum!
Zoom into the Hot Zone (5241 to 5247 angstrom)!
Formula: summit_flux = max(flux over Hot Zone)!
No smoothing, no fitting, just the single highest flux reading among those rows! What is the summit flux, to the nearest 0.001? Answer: 7.445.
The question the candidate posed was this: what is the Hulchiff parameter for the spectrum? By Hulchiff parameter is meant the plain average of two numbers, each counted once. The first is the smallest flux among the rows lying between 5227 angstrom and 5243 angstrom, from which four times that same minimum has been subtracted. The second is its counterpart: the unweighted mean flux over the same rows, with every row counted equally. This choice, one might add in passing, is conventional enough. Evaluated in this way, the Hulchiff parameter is -6.5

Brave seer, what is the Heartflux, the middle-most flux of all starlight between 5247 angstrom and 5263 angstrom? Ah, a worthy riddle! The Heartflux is 6.9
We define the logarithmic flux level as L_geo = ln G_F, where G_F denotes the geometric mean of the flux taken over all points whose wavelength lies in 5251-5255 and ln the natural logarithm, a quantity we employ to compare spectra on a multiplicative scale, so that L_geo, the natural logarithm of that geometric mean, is 1.94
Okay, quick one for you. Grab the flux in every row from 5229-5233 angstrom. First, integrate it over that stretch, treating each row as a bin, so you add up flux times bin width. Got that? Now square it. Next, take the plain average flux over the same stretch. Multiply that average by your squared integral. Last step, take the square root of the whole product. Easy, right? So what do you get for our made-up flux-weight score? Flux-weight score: 69.9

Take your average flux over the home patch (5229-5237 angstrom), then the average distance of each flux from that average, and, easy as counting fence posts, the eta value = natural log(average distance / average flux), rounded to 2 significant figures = -3.8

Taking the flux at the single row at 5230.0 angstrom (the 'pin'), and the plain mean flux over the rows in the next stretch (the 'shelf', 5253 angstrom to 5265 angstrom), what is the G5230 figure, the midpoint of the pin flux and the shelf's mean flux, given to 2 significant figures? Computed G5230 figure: 6.7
